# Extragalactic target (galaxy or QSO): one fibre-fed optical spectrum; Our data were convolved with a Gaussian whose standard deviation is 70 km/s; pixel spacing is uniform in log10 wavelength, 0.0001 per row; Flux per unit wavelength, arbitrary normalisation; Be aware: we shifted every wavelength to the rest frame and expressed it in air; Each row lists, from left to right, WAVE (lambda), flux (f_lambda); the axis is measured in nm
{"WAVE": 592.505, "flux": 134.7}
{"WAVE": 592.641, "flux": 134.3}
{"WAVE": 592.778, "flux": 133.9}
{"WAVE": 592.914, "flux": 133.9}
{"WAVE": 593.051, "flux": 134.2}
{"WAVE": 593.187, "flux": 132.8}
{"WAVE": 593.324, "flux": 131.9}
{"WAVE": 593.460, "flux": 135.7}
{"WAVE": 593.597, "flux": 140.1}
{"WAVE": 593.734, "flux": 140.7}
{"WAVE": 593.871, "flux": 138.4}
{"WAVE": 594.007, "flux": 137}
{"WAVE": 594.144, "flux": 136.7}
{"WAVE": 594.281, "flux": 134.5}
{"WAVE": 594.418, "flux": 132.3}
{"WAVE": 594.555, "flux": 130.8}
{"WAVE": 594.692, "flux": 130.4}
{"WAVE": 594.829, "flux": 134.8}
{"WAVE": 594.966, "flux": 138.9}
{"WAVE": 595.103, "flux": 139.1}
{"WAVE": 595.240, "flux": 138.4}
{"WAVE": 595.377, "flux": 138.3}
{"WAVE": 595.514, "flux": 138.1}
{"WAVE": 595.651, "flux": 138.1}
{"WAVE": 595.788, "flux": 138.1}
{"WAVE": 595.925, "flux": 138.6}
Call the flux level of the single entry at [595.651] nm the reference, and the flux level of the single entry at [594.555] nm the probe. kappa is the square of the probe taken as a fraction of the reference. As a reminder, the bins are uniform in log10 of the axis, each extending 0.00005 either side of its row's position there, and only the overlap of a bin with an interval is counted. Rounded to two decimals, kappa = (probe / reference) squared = 0.90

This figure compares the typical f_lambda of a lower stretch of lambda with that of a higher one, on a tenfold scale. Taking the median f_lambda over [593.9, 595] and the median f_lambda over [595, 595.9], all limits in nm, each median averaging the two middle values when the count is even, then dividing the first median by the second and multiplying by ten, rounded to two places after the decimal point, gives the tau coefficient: 9.74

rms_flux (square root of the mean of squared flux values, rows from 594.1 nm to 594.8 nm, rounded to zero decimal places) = 133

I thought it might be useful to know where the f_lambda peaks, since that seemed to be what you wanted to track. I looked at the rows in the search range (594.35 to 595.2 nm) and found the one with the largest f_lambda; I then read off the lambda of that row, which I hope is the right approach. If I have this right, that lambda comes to 595.103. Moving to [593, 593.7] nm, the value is 593.597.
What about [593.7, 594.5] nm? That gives 593.734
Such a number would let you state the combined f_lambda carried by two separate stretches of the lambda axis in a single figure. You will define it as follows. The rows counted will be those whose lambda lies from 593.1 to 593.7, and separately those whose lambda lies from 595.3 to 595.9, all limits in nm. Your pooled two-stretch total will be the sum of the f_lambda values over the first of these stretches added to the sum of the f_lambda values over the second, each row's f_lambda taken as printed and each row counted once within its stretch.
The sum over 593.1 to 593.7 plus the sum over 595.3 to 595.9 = 1093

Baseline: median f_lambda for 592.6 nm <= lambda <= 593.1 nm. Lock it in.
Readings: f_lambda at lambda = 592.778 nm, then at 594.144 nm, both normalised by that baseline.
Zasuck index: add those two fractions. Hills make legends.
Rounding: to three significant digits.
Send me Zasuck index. 2.02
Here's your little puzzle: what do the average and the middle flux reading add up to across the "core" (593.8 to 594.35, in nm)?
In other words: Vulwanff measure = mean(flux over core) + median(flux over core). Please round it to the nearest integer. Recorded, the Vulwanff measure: 274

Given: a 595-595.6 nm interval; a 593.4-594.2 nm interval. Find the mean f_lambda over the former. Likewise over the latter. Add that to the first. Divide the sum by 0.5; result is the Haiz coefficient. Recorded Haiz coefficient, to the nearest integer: 553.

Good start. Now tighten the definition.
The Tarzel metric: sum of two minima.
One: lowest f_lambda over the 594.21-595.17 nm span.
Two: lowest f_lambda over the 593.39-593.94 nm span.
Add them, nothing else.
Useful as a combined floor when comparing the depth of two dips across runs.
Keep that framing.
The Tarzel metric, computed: 266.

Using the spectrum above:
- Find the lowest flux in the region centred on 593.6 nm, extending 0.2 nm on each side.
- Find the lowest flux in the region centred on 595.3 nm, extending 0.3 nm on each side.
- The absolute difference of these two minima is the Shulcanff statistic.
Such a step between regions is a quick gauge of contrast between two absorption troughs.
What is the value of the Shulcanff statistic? 2.4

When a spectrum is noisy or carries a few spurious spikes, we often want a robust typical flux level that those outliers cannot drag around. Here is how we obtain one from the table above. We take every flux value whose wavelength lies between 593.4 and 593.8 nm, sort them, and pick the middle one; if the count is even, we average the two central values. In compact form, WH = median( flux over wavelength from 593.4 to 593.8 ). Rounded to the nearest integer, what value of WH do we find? 140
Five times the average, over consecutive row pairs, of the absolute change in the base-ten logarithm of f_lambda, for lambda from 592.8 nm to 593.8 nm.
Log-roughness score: 0.030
